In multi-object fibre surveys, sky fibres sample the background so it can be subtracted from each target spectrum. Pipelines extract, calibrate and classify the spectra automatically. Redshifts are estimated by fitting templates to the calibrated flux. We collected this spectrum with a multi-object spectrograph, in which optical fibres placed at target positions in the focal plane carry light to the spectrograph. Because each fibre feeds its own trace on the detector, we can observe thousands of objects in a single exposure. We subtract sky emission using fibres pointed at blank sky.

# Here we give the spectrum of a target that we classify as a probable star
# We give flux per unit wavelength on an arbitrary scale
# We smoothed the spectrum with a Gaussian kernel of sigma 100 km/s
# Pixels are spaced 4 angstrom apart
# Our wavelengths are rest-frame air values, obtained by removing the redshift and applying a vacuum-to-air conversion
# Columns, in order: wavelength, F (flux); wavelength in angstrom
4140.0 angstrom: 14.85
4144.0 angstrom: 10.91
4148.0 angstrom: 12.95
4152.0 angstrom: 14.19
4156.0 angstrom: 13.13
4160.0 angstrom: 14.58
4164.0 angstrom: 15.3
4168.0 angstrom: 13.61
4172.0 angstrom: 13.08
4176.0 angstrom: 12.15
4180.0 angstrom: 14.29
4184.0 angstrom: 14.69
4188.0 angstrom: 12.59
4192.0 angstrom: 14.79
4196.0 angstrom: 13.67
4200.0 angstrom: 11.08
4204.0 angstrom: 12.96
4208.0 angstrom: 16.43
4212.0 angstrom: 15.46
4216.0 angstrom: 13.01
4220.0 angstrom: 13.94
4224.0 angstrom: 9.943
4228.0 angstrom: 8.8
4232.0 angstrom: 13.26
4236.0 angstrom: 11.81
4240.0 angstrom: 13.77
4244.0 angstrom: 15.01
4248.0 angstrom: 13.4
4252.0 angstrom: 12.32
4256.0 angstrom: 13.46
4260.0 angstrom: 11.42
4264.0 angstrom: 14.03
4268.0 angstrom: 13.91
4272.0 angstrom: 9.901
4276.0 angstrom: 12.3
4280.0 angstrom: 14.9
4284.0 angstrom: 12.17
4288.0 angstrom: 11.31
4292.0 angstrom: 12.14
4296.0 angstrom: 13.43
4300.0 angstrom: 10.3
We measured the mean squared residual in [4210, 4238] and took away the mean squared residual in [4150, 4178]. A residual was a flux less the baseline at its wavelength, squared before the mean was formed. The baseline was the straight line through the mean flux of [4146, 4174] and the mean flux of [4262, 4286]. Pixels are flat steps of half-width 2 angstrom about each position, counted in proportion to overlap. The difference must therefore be 4.5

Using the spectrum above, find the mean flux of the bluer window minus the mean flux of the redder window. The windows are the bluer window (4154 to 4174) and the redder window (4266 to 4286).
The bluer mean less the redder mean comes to 1.3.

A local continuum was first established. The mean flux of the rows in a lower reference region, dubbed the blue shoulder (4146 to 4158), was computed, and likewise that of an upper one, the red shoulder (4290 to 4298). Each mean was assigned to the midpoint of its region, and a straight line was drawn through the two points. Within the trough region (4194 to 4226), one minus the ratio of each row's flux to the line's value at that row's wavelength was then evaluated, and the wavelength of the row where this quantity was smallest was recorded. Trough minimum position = 4208.0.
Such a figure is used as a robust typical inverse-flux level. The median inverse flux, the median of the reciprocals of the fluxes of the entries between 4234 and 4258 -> 0.074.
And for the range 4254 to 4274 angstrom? 0.074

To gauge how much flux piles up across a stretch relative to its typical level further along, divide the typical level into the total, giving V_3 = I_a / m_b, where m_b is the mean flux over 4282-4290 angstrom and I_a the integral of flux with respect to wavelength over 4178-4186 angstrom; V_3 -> 9.9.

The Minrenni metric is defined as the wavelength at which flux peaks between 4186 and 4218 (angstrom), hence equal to 4208.0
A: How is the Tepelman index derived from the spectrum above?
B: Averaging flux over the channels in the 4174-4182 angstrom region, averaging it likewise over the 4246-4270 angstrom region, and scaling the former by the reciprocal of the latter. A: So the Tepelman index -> 1.01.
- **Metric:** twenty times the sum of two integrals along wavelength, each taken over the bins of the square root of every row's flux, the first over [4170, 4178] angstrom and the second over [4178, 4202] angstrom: 2331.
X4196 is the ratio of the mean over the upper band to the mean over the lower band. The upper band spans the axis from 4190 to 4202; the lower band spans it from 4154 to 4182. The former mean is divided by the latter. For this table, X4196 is 0.96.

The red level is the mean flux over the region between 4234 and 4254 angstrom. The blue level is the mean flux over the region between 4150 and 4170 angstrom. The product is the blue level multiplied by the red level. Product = 188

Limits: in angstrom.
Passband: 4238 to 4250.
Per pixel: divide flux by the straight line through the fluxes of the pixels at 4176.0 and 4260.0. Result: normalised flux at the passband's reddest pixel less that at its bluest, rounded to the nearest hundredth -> -0.02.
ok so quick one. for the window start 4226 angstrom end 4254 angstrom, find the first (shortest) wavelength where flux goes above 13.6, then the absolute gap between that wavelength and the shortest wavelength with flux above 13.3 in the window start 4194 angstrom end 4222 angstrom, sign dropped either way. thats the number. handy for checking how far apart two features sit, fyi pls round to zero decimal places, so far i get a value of 44 angstrom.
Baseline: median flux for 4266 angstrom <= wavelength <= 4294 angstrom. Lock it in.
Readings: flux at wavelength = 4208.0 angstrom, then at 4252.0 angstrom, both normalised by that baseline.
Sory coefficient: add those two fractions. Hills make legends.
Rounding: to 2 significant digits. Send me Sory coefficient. 2.4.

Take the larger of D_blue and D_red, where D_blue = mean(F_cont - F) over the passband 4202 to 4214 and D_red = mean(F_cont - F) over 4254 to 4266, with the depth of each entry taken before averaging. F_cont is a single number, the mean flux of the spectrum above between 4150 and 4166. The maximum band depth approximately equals 1.3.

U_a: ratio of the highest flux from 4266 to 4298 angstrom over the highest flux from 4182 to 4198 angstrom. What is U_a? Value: 1.007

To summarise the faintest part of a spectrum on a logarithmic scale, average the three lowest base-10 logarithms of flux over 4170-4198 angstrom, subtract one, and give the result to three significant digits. 0.100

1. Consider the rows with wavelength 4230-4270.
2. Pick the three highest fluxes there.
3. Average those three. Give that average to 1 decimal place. 14.3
